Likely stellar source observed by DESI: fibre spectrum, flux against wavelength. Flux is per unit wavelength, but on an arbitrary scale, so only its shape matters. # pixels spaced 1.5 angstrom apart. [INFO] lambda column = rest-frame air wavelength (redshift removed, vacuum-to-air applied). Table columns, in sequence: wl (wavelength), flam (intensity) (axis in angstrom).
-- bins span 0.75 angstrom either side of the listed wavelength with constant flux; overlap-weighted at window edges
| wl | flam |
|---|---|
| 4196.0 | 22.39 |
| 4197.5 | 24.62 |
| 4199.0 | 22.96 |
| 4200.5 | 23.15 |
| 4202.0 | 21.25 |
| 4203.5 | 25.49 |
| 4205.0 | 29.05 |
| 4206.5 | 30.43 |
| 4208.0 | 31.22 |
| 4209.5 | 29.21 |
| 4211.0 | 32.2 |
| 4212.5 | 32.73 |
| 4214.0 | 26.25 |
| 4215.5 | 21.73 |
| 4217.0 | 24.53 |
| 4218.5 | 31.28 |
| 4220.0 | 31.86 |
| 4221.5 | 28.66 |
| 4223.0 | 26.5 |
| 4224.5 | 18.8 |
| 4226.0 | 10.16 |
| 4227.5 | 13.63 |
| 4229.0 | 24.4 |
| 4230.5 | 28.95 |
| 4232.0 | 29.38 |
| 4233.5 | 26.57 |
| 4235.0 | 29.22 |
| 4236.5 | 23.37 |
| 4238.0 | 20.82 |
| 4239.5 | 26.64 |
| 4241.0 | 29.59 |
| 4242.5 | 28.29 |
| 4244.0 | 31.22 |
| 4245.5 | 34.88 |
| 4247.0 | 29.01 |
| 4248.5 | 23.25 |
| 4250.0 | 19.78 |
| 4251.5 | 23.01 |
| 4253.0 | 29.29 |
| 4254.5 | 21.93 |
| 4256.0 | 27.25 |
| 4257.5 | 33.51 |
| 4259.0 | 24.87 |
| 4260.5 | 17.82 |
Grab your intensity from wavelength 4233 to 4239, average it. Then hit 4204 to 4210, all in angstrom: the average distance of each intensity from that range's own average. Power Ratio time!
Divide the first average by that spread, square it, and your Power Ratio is 870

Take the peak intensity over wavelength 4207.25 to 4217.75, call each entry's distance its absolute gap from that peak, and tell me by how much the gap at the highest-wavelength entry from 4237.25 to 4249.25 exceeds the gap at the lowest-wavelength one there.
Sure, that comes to -2.4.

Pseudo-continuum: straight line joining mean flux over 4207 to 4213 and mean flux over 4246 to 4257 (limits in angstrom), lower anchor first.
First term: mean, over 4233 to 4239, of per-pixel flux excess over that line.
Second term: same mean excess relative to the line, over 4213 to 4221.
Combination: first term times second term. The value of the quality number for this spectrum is 7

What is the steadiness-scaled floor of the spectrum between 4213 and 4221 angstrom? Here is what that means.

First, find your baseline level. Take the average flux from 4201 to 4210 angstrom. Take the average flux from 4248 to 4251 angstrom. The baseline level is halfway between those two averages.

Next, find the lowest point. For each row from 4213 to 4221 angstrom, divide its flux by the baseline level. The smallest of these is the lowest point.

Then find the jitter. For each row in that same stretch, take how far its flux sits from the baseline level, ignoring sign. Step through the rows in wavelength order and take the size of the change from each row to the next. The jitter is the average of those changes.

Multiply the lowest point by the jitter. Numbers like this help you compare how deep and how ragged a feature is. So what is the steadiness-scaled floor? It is 2.5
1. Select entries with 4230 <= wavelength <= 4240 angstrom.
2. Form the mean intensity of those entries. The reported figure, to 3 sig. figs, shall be 26.4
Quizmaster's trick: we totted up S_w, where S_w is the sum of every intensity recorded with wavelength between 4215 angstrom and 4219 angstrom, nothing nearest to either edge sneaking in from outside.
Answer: 78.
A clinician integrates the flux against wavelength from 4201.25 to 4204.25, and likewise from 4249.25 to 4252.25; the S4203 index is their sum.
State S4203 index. 134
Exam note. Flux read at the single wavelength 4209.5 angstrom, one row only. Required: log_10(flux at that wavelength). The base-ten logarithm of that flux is 1.47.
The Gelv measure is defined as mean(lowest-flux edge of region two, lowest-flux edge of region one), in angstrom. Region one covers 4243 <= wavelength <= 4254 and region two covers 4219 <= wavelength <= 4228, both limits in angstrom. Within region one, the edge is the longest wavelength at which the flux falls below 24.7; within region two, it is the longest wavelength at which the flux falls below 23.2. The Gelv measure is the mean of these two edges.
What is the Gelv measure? 4239.5 angstrom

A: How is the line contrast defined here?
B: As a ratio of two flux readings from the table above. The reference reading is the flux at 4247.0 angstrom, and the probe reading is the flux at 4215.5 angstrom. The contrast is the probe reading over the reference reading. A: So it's 0.75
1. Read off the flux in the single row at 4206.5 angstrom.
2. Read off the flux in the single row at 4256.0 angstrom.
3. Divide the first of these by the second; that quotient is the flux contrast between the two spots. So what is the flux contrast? 1.1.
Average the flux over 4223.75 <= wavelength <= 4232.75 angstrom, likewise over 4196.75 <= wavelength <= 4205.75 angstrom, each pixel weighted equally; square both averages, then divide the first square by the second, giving 0.73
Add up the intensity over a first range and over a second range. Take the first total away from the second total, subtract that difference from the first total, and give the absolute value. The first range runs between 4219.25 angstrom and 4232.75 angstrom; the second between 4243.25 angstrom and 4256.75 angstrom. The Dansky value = 185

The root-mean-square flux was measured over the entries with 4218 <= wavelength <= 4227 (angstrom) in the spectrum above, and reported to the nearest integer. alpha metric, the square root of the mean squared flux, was 26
